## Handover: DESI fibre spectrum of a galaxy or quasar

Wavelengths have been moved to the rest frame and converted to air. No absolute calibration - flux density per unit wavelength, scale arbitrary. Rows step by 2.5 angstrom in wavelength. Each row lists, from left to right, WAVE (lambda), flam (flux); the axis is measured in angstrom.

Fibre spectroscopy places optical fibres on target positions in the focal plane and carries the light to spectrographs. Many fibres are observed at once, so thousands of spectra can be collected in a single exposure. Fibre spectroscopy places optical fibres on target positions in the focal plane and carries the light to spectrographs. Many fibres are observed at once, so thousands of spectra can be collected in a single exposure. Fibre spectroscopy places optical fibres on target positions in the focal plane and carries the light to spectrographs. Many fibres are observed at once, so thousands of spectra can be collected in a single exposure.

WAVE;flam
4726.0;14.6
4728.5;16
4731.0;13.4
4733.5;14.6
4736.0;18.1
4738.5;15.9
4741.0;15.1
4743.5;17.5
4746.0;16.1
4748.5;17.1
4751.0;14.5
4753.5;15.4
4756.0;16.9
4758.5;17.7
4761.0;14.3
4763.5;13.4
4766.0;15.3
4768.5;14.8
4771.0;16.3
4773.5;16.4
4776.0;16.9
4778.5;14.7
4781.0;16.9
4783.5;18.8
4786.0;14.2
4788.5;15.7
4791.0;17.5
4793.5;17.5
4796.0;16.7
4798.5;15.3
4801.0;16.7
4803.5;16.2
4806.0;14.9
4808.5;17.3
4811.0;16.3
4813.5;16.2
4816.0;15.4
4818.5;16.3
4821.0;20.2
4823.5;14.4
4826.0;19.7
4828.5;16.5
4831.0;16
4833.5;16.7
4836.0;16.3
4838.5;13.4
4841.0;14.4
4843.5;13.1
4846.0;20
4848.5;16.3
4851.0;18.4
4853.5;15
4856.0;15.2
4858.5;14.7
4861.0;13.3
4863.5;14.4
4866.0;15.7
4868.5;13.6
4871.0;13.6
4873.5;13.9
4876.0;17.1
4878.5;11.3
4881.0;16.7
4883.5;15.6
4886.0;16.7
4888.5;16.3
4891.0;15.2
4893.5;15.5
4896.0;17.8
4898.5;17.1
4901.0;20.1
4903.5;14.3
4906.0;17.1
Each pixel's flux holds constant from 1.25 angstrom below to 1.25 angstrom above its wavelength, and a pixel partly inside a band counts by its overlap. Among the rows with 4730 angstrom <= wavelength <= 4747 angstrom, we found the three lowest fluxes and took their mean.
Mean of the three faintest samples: 14.4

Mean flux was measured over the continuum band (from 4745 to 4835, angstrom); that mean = 16.3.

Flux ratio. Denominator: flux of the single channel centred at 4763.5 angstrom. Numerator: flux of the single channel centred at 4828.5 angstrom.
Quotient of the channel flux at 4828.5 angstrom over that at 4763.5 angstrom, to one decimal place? 1.2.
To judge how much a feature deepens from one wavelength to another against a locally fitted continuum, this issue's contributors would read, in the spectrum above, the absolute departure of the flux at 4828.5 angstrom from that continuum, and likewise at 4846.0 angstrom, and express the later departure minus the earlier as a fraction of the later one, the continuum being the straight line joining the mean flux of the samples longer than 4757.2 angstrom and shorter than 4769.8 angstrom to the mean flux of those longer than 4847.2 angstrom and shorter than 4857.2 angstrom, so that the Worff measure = 0.9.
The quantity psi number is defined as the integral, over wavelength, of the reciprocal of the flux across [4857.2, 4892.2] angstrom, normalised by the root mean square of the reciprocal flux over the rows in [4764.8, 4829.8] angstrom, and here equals 39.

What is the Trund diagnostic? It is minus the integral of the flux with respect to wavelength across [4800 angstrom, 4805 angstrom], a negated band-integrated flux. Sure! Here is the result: -82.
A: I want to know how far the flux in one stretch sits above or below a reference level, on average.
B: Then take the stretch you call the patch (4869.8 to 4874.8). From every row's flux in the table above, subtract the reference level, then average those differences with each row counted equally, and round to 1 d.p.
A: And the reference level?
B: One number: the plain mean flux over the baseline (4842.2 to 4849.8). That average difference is -2.7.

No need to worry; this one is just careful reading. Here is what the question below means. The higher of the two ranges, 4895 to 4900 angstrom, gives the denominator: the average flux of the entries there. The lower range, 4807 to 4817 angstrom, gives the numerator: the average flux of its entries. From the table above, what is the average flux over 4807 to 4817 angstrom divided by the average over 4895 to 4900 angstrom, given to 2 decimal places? 0.93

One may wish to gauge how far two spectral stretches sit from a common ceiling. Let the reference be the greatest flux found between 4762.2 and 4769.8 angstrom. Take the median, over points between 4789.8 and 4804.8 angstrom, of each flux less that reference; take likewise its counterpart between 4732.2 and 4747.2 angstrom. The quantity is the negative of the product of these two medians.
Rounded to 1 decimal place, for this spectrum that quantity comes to -1.0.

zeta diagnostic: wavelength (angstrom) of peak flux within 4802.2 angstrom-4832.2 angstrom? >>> 4821.0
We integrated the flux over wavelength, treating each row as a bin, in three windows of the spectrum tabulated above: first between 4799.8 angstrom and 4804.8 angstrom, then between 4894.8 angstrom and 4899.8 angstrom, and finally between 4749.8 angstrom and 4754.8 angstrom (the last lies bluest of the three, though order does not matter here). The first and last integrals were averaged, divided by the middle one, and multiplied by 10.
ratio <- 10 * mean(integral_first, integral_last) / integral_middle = 9.0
